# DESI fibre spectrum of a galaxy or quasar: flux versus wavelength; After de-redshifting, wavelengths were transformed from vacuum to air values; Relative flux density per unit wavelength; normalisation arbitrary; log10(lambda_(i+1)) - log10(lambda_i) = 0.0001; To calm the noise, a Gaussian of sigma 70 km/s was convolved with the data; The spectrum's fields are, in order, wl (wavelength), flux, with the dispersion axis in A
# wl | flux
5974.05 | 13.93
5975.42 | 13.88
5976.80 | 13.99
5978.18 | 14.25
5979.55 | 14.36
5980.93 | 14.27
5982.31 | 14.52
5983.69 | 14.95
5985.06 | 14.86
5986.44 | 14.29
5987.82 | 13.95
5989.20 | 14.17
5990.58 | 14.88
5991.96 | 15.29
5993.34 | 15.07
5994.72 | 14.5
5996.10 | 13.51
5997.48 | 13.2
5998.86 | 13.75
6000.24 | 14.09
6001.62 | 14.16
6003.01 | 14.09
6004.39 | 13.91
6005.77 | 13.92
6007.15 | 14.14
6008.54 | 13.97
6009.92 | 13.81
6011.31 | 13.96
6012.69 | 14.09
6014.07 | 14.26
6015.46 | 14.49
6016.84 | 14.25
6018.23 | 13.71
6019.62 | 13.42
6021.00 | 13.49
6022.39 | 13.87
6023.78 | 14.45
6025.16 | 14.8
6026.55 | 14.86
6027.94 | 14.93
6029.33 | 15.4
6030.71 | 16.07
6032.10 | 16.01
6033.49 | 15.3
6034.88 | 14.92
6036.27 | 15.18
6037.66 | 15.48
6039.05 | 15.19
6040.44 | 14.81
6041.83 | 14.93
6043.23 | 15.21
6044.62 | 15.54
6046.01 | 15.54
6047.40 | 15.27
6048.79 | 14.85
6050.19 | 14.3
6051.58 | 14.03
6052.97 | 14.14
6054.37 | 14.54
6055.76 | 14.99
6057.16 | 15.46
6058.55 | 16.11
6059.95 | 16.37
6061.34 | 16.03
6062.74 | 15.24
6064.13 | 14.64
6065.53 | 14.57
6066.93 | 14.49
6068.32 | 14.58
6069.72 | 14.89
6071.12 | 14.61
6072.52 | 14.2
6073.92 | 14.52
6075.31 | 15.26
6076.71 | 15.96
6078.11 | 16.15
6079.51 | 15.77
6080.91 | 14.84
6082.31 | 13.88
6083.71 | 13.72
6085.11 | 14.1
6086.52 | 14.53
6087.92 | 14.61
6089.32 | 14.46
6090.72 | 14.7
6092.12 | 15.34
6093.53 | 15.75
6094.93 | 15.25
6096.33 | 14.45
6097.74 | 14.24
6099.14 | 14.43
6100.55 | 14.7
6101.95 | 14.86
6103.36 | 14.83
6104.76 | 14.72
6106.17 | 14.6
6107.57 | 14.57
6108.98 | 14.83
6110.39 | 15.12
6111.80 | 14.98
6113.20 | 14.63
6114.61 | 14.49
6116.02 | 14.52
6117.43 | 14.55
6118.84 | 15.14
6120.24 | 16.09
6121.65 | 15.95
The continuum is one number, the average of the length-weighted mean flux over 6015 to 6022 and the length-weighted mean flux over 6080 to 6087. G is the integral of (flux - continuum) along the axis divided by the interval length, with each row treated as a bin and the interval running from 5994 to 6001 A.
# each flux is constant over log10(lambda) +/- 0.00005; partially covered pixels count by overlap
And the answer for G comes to -0.2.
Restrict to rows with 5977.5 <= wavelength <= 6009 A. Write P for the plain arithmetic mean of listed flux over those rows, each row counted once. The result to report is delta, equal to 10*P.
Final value 143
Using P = 14.3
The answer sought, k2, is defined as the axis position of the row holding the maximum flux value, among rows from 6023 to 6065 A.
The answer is 6059.95 A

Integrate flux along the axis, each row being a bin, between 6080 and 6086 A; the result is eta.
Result 85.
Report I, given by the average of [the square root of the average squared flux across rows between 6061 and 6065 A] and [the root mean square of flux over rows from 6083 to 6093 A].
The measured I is 14.9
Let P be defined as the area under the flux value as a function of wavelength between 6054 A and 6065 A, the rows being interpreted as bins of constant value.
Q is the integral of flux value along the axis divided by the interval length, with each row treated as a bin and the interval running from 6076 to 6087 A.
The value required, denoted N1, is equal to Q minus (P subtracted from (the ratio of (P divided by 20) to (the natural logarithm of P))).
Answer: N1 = 183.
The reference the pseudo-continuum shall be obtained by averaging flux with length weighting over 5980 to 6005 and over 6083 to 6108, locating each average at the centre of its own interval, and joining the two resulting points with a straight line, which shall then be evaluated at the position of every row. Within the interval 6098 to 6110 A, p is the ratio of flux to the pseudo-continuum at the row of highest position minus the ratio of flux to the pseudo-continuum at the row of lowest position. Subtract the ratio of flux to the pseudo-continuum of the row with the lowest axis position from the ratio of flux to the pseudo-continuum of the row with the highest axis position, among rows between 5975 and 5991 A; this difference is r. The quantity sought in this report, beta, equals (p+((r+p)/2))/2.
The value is 0.035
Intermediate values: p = 0.025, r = 0.07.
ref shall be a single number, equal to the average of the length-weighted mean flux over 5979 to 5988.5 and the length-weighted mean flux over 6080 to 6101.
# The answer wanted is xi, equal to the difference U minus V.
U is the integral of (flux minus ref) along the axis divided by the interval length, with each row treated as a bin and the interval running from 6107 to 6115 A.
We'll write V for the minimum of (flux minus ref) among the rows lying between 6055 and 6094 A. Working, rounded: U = 0.3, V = -0.8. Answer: 1.1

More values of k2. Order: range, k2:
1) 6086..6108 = 6093.53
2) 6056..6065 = 6059.95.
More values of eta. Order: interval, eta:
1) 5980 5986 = 88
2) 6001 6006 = 70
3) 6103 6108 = 73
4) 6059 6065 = 93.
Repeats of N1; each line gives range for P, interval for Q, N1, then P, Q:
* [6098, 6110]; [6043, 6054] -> 189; 176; 14.8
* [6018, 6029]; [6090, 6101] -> 170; 157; 14.9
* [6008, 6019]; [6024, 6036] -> 168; 155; 15.3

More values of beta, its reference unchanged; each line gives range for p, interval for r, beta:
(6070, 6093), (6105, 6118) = 0.032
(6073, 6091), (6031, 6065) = -0.019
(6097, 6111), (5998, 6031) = 0.081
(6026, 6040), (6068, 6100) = 0.010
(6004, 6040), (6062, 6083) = 0.036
